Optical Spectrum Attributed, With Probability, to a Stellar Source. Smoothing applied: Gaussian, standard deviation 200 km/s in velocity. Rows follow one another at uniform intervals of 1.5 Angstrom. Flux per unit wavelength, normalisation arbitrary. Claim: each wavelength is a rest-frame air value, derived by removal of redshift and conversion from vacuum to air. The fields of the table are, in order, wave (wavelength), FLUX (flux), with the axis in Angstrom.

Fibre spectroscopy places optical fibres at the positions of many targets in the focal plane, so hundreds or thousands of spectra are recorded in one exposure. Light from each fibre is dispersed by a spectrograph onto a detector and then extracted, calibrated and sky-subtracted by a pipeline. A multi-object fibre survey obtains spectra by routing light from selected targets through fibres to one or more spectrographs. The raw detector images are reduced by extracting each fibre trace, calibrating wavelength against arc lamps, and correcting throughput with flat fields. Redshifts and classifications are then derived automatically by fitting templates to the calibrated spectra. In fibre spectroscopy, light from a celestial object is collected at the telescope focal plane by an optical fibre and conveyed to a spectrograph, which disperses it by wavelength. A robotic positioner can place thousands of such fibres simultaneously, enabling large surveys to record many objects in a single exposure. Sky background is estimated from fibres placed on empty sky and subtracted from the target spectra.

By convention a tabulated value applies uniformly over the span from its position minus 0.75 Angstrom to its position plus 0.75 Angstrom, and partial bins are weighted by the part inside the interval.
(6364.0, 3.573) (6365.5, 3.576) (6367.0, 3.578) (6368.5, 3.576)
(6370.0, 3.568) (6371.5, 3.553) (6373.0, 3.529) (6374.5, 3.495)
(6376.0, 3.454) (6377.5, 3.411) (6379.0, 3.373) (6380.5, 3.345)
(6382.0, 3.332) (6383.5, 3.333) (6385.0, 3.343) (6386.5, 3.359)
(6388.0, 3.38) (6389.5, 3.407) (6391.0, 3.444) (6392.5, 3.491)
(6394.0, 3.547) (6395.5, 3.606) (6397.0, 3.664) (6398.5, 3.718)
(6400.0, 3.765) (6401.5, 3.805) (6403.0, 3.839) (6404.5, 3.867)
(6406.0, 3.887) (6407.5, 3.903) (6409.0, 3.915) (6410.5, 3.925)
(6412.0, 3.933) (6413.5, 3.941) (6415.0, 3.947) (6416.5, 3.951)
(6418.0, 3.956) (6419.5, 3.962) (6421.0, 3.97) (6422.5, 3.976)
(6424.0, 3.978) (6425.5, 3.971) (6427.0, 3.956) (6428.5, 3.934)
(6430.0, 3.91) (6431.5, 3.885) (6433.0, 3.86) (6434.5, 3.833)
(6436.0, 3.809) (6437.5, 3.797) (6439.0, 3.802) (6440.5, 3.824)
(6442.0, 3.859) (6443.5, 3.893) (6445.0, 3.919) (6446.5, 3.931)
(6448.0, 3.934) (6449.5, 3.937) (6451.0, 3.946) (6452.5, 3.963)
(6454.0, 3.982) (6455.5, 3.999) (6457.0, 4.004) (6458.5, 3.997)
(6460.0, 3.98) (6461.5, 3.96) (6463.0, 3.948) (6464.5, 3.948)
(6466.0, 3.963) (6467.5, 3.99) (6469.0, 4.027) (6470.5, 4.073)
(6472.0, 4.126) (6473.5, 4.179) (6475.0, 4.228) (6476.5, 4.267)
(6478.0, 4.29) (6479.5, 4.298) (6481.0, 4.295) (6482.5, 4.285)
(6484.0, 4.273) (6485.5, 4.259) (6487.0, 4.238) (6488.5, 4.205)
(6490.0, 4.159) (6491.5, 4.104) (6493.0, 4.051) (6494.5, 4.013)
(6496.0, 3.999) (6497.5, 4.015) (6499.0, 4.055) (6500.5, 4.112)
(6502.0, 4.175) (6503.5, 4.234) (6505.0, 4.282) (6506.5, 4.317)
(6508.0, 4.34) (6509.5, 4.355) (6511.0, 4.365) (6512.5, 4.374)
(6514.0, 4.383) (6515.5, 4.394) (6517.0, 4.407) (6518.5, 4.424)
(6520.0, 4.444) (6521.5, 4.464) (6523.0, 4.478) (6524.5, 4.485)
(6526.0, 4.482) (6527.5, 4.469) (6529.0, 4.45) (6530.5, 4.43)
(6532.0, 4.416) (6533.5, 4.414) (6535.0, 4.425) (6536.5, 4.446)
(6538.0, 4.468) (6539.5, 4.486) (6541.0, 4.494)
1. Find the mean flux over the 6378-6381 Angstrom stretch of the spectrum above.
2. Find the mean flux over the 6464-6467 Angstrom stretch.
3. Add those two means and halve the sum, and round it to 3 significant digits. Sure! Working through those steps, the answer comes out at 3.66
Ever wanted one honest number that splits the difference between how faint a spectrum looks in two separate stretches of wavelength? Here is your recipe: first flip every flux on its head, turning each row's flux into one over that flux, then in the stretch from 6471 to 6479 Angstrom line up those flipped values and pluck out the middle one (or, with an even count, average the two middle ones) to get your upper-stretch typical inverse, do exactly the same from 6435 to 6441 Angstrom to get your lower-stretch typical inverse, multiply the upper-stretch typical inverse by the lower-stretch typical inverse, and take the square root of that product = 0.249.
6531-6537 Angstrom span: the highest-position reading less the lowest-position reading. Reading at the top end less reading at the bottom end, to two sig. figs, 0.030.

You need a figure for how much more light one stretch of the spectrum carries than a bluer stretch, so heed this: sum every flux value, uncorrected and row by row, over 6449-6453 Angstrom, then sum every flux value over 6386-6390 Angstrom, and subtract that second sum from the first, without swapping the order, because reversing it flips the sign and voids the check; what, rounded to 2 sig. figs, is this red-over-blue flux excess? 1.7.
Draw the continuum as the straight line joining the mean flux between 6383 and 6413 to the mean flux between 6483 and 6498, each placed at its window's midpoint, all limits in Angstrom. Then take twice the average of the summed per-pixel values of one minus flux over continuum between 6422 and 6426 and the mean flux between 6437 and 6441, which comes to 3.66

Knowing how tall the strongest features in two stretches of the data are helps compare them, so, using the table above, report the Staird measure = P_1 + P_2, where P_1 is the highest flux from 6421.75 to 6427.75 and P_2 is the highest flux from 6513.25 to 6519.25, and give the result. 8.40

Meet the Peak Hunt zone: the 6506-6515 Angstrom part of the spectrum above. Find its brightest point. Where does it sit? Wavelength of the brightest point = 6514.0 Angstrom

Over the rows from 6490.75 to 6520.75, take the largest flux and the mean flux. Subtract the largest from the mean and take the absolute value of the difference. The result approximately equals 0.20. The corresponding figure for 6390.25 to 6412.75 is 0.18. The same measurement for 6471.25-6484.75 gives 0.05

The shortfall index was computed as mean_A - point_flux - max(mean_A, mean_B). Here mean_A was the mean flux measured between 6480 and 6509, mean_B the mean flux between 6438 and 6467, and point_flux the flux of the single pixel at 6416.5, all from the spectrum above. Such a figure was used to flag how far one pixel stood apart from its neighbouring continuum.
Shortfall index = -3.95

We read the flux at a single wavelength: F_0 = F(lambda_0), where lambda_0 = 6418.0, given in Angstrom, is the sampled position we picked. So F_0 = 3.956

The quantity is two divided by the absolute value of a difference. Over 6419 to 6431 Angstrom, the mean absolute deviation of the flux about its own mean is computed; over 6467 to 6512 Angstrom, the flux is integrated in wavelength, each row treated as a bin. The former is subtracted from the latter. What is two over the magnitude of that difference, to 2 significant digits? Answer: 0.011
